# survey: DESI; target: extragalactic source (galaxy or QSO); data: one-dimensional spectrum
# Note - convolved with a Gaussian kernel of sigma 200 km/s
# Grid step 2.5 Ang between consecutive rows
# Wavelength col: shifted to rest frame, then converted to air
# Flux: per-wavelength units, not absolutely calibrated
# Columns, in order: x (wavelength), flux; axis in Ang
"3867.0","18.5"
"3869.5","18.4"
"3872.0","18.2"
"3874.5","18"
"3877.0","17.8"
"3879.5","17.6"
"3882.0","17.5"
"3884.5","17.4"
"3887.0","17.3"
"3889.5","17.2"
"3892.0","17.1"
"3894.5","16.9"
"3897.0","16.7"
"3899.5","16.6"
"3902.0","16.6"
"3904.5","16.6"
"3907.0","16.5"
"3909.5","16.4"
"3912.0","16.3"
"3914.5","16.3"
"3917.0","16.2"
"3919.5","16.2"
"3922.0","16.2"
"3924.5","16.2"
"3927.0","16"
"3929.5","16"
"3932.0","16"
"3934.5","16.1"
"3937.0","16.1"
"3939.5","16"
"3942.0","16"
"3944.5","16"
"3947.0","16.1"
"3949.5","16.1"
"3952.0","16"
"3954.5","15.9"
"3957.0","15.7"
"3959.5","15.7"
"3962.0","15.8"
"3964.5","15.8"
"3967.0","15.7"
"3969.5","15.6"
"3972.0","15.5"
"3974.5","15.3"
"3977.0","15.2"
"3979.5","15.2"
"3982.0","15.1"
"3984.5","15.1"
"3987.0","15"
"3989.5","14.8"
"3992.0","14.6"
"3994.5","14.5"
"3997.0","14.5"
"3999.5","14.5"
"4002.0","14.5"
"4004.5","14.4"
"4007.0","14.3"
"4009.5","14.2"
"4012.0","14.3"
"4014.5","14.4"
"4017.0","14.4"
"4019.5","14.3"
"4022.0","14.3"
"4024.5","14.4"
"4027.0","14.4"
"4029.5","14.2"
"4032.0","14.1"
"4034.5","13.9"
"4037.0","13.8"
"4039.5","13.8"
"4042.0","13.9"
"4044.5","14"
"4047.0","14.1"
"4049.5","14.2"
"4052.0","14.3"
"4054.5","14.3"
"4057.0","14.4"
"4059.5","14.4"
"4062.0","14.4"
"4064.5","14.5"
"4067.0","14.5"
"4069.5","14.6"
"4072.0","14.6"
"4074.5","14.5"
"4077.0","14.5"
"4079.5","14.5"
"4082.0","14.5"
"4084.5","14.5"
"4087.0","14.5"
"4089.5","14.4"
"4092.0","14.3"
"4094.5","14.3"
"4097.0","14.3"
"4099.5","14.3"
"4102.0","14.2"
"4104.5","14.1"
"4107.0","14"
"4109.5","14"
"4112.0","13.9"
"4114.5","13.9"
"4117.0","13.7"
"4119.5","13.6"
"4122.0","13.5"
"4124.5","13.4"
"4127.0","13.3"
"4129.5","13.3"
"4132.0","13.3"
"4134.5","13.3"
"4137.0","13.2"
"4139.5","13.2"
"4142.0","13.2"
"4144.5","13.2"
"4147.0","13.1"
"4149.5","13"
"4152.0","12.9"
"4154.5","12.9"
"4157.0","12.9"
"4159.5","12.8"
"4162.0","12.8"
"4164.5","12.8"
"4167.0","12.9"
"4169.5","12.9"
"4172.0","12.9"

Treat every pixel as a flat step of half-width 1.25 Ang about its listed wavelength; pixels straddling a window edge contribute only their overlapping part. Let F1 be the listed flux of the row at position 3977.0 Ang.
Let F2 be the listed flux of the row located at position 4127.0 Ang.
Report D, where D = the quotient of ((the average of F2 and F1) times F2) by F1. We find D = 12.5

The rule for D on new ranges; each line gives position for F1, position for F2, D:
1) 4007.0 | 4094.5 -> 14.3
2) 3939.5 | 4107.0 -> 13.1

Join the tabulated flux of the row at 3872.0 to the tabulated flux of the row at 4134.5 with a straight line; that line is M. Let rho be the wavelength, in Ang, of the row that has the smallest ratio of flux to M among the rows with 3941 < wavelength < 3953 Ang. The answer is 3942.0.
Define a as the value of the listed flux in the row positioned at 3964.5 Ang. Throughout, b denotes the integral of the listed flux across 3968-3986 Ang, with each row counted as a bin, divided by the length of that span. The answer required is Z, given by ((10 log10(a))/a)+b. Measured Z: 16.0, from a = 15.8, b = 15.3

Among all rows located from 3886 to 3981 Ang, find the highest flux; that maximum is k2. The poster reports 17.3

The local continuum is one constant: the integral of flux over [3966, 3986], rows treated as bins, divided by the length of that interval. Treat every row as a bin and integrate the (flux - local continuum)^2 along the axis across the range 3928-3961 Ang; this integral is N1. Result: 14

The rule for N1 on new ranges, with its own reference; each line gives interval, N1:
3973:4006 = 12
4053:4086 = 24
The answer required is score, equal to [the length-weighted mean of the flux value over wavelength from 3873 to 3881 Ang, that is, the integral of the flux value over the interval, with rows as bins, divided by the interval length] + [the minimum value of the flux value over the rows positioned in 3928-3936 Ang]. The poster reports 33.8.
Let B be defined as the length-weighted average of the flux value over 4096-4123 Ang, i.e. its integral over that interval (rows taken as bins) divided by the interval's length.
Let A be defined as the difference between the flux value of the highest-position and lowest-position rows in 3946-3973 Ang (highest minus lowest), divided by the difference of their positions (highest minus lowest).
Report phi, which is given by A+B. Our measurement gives 13.9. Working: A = -0.0240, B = 14.0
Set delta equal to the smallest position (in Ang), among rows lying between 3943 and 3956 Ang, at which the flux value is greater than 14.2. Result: 3944.5 Ang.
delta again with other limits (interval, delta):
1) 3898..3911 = 3899.5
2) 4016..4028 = 4017.0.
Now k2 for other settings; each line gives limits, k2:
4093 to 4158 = 14.3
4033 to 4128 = 14.6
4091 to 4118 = 14.3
